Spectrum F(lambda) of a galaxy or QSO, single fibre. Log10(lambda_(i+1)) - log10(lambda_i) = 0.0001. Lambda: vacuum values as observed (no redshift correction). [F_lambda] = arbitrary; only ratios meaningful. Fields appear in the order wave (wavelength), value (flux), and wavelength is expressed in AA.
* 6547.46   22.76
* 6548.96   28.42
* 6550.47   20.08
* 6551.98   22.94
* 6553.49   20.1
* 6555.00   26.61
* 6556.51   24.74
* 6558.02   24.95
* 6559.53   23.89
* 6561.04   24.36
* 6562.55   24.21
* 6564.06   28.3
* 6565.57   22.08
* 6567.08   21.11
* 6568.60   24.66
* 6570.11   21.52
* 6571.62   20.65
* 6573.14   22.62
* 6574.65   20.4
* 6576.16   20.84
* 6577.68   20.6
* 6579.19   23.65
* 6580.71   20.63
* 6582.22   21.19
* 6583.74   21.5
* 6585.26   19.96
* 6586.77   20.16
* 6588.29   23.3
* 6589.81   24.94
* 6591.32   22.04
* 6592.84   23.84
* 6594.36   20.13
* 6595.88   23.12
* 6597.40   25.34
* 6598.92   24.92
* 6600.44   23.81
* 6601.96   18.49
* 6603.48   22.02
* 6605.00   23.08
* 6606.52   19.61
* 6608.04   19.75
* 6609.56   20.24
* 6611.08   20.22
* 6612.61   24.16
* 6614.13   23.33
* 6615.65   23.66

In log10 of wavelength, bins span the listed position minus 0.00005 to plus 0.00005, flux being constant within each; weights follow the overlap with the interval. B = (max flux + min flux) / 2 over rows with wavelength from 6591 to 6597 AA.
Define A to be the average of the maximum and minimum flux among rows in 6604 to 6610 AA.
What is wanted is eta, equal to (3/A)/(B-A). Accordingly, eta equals 0.22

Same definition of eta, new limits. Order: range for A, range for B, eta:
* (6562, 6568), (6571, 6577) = -0.04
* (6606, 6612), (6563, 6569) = 0.03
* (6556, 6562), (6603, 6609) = -0.04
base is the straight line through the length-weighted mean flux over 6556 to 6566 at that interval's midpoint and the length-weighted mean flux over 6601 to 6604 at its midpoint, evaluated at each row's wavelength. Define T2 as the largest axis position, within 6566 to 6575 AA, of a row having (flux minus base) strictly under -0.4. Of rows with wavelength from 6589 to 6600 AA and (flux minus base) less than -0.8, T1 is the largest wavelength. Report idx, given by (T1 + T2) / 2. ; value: 6584.5 AA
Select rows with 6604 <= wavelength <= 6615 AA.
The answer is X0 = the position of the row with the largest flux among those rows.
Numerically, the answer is 6612.61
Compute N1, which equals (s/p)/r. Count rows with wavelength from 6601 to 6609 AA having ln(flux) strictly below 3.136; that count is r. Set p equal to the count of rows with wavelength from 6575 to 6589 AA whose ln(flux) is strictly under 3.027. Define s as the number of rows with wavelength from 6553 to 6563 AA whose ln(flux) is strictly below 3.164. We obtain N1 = 0.06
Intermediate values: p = 4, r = 4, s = 1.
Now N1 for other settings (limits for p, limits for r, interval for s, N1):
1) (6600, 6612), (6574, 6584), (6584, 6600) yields 0.20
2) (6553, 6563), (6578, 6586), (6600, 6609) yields 1.25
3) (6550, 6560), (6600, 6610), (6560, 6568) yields 0.20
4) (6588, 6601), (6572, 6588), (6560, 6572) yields 0.44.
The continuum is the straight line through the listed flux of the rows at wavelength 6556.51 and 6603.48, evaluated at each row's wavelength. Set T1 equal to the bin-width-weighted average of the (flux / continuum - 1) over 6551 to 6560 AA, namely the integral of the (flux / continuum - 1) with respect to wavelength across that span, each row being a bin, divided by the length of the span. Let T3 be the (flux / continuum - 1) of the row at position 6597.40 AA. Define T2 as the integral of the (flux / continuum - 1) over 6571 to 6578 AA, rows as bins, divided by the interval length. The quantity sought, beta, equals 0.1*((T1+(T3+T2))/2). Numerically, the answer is -0.001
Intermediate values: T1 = -0.04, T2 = -0.11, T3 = 0.13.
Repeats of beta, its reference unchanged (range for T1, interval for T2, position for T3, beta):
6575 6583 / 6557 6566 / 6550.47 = -0.014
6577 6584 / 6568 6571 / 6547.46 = -0.011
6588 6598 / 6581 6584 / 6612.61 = 0.003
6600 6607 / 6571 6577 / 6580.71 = -0.013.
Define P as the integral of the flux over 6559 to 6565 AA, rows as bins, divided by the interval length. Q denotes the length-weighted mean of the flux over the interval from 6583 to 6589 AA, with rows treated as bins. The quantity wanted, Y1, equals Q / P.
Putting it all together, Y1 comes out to 0.84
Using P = 25.2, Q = 21.2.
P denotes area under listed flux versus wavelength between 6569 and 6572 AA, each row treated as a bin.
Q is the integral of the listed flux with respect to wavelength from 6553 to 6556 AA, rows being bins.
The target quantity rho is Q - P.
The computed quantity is 6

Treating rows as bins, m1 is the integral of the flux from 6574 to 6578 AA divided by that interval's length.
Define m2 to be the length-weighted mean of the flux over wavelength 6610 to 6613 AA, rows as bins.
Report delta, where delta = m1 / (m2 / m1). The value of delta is 19.6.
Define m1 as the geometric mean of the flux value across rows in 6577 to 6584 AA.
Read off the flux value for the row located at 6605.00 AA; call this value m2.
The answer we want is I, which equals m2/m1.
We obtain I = 1.07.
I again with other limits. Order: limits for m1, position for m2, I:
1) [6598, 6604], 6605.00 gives 1.04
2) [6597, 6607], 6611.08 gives 0.91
